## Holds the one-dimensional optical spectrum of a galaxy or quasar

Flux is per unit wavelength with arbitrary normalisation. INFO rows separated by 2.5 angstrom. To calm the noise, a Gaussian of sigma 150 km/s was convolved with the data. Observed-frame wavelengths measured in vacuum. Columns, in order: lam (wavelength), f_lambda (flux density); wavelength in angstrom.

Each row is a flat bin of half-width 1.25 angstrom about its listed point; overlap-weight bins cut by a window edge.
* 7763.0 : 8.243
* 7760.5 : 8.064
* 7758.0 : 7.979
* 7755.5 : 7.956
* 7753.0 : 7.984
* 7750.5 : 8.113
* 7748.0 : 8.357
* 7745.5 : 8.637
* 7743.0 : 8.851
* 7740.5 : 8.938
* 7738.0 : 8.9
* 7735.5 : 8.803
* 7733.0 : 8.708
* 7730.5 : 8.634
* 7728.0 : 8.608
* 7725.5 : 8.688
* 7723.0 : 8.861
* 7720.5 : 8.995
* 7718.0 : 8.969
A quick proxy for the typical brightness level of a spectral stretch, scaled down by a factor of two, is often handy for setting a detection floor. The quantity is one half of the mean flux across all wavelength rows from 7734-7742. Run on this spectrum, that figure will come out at 4.44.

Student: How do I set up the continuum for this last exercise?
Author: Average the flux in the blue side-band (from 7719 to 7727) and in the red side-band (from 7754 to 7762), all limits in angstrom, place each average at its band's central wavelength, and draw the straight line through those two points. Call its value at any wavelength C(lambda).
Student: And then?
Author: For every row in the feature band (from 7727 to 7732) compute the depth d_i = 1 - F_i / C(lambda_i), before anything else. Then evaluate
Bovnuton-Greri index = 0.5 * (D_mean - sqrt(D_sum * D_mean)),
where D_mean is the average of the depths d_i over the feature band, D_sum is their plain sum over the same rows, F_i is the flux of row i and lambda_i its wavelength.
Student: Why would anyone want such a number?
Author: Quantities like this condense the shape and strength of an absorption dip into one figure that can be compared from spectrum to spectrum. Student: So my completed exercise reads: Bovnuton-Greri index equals 0.00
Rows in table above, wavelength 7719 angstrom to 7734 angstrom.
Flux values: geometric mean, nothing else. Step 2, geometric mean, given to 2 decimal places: 8.75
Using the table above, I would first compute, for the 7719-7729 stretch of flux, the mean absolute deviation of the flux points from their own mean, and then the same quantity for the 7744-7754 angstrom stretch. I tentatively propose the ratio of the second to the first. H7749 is 1.6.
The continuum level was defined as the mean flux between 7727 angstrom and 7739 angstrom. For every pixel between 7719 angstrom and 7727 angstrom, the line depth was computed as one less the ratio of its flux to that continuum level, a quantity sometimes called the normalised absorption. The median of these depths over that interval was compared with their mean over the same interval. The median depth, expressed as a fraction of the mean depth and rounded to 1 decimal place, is 1.1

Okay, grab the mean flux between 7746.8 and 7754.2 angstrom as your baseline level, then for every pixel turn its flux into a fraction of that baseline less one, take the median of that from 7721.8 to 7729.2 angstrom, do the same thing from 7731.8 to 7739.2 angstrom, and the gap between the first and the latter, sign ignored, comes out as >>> 0.014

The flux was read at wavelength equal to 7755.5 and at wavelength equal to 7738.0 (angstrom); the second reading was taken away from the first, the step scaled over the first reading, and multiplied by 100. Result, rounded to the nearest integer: -12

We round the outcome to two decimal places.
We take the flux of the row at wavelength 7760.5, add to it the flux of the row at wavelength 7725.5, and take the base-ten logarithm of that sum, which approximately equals 1.22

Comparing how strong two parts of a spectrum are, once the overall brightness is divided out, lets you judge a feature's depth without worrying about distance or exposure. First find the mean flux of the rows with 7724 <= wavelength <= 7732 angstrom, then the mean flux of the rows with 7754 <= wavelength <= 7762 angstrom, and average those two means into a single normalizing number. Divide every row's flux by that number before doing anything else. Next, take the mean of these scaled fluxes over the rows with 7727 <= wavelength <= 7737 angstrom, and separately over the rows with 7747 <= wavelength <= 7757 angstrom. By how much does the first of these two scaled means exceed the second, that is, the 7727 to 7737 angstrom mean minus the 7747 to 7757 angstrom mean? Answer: 0.07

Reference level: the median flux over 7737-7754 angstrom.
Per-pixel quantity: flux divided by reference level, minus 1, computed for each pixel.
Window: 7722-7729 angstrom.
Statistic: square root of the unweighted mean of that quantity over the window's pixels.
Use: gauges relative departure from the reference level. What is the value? 0.097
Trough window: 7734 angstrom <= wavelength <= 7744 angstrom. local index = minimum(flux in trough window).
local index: 8.803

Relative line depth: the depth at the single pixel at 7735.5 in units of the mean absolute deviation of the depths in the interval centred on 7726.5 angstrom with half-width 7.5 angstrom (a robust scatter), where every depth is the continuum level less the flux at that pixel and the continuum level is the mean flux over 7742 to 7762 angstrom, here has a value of -5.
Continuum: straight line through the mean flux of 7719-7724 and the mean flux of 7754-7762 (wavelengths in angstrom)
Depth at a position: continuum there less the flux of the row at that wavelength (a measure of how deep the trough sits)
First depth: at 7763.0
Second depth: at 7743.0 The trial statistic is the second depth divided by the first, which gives 1.3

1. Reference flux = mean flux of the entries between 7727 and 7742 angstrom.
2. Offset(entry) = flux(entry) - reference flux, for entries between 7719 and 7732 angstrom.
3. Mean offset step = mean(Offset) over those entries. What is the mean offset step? -0.01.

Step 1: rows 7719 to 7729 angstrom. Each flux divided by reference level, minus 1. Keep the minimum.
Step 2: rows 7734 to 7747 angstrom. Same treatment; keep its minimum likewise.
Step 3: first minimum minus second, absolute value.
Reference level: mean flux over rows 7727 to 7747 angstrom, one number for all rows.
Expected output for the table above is 0.00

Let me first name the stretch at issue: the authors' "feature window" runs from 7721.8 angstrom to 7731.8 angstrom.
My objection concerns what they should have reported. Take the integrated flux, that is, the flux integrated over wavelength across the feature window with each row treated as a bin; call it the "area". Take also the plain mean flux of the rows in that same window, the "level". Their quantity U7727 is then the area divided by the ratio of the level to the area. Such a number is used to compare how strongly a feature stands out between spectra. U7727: 870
